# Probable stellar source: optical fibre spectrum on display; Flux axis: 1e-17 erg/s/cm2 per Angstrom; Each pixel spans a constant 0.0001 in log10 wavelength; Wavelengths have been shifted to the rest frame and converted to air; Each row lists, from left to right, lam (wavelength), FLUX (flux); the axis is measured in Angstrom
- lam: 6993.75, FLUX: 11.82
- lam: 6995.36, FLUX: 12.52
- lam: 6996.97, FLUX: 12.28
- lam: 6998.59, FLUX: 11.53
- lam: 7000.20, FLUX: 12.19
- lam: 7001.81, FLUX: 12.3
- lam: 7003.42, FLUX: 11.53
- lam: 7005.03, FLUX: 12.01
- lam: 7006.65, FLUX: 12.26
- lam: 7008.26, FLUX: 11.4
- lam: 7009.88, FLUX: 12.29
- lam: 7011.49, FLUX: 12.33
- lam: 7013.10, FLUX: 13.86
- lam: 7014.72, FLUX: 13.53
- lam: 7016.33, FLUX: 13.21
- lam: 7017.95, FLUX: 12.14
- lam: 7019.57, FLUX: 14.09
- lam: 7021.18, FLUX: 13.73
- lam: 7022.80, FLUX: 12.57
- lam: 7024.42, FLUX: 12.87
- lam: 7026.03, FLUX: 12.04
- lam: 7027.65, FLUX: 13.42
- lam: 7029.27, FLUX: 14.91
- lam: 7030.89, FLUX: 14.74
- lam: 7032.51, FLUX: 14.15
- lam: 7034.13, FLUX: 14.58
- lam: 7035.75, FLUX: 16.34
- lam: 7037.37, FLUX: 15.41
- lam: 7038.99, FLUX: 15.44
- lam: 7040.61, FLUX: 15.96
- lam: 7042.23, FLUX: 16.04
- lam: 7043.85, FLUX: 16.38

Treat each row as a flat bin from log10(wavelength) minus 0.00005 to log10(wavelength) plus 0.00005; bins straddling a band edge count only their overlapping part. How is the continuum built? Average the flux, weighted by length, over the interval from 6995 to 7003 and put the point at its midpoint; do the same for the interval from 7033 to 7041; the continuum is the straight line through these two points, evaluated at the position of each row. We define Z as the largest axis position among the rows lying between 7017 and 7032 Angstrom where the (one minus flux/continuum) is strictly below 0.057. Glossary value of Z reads 7030.89 Angstrom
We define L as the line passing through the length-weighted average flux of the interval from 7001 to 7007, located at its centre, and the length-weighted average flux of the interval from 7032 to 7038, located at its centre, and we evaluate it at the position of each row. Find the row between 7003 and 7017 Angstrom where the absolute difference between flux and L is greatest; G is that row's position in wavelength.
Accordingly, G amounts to 7008.26 Angstrom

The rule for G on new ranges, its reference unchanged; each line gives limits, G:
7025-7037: 7026.03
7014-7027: 7026.03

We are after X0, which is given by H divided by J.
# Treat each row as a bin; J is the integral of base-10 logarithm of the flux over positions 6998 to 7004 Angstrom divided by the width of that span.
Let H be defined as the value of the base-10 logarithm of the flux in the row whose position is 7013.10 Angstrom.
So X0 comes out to 1.06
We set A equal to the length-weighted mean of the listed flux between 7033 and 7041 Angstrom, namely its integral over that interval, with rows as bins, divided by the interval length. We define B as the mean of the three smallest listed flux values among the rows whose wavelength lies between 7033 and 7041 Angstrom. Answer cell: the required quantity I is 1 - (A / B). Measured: -0.022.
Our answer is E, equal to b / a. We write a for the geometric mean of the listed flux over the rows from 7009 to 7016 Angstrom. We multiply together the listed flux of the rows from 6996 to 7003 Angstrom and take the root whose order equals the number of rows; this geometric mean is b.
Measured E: 0.93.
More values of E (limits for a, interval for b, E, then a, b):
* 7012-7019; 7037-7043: 1.19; 13.2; 15.7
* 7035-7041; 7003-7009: 0.75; 15.8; 11.8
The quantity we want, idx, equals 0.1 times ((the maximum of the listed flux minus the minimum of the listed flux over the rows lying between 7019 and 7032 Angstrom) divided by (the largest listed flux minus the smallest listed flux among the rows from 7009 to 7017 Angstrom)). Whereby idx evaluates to 0.18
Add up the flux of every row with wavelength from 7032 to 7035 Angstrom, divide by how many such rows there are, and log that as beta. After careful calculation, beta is 14.4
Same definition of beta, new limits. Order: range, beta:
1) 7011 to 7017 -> 13.2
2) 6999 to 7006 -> 12.0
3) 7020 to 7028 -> 12.9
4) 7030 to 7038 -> 15.0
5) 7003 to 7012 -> 12.0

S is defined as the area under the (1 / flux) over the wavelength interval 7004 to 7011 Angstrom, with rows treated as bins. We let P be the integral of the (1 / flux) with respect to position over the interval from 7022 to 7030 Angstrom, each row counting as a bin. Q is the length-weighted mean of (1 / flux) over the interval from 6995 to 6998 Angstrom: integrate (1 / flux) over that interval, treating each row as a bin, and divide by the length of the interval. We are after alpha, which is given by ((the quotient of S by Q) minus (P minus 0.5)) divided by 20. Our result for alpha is 0.36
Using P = 0.612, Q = 0.081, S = 0.58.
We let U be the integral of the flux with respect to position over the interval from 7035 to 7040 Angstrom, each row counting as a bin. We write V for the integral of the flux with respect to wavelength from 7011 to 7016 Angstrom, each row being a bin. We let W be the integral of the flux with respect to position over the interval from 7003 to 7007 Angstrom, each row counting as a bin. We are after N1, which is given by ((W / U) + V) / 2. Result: 33.6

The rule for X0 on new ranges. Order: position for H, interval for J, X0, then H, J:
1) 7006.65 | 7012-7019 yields 0.97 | 1.09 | 1.12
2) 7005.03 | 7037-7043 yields 0.90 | 1.08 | 1.20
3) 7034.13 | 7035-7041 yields 0.97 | 1.16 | 1.20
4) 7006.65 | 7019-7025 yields 0.97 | 1.09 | 1.12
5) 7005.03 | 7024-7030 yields 0.96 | 1.08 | 1.12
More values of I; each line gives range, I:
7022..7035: -0.094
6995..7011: -0.046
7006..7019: -0.061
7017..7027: -0.054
